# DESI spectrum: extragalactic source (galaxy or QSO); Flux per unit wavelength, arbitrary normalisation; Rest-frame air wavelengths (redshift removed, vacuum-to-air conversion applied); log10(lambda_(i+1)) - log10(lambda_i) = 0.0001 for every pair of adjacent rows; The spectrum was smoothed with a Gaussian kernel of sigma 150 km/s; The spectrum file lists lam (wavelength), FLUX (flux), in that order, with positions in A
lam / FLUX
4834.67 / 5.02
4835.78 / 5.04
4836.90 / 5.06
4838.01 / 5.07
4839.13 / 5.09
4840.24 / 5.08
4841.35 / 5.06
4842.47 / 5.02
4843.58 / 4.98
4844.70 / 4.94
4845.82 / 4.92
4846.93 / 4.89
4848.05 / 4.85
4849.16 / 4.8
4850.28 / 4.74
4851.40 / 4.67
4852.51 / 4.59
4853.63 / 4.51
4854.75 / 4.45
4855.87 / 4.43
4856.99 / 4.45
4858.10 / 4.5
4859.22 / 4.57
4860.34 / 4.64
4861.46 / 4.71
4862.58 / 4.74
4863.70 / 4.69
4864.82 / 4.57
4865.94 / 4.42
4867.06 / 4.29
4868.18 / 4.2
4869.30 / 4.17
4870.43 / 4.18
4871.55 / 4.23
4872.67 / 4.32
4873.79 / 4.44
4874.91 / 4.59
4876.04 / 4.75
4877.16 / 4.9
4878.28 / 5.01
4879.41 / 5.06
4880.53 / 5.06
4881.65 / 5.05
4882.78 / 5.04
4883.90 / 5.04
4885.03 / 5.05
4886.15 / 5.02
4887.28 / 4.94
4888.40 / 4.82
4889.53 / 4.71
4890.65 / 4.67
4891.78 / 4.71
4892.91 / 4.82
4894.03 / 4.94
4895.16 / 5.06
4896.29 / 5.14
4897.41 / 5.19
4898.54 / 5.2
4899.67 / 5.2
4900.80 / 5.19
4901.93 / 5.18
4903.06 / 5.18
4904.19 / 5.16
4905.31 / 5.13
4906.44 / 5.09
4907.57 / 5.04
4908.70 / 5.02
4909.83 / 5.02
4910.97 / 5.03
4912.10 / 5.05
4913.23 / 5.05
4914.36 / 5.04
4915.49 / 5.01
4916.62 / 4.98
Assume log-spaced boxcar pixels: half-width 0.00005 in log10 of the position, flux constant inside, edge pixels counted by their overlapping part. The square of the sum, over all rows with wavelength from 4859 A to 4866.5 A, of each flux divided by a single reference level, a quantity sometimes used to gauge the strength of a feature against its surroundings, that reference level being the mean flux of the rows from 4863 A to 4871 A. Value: 55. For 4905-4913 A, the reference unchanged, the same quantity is 66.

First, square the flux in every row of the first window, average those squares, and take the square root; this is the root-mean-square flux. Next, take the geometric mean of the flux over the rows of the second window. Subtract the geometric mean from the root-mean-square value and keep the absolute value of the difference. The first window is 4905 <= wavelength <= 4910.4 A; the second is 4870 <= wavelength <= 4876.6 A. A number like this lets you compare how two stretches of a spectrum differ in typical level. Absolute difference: 0.6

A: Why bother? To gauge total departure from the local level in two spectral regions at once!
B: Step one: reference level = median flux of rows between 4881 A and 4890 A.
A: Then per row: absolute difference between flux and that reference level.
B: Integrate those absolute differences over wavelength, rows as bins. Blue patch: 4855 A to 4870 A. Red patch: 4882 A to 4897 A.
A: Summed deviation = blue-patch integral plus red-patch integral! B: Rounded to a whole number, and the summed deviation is 10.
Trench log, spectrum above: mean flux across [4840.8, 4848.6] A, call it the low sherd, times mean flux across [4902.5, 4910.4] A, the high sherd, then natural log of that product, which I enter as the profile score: 3.23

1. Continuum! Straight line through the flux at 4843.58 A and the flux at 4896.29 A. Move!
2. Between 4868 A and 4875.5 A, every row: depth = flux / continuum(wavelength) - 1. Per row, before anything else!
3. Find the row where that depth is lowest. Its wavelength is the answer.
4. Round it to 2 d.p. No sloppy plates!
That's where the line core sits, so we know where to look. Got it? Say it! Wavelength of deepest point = 4869.30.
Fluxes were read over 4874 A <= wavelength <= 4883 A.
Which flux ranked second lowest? 4.75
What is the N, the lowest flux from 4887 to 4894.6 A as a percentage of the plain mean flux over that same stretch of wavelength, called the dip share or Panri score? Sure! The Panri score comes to 97.3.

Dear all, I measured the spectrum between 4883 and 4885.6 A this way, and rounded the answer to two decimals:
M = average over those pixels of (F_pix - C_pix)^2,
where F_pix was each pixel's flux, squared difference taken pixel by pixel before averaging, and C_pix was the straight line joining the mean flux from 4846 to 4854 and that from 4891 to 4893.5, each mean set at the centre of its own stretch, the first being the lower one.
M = 0.08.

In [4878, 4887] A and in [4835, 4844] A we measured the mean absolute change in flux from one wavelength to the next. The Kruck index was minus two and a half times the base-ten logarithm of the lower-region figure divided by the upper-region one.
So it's -0.4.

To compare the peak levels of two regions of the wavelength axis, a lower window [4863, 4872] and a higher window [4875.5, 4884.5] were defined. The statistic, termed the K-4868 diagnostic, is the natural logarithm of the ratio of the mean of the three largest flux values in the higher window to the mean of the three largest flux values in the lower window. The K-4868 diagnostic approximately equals 0.10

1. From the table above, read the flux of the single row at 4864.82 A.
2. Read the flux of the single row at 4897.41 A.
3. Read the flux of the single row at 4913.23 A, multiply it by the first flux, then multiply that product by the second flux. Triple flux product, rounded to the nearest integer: 120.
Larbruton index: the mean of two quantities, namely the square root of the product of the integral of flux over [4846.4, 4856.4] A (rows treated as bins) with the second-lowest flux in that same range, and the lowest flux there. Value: 9.4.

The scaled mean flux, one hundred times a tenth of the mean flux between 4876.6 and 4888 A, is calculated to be 50.2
